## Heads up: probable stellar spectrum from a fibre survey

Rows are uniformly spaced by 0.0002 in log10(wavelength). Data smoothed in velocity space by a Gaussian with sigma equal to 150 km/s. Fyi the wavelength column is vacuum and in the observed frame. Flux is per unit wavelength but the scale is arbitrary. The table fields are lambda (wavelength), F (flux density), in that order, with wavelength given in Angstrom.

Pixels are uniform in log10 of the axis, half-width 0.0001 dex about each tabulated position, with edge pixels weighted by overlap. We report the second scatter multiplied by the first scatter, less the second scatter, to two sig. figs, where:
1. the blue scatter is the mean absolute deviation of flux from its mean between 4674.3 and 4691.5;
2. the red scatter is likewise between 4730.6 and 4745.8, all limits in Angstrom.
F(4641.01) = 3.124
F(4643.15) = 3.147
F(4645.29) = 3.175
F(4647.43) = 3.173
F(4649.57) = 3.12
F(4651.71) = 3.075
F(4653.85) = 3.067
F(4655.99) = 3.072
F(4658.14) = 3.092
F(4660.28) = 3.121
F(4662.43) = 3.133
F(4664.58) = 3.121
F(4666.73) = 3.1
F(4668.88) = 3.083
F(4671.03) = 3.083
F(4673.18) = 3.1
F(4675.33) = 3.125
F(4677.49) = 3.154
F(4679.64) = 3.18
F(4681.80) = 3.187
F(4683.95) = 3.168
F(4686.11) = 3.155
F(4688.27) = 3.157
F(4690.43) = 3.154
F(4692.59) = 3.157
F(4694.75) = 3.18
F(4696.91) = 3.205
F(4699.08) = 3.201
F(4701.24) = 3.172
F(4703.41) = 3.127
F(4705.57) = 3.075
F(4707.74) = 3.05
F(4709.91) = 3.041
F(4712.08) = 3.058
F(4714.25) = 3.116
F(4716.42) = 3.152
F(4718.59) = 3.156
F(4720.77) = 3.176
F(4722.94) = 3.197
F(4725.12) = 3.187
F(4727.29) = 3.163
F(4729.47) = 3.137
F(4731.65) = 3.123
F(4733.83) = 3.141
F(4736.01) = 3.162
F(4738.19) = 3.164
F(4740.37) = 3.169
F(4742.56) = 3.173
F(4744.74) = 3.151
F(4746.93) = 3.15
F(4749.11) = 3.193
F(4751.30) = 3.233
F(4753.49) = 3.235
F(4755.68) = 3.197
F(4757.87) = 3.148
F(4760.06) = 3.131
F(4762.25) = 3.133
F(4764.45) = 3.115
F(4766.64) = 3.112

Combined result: -0.014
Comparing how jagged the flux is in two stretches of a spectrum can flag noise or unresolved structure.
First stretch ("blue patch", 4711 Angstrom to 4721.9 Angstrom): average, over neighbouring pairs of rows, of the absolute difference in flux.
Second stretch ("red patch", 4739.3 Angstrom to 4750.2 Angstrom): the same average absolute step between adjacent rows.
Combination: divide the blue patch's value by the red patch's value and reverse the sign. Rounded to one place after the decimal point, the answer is -1.7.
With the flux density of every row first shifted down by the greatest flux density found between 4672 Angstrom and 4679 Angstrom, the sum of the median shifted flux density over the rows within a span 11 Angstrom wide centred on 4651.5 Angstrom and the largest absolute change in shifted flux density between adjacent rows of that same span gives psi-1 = -0.03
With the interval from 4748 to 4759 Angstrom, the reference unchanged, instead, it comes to 0.09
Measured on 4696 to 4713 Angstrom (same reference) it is 0.00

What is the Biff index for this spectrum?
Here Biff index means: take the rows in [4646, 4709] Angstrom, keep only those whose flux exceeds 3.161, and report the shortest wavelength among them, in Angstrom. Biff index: 4647.43 Angstrom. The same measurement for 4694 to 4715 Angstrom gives 4694.75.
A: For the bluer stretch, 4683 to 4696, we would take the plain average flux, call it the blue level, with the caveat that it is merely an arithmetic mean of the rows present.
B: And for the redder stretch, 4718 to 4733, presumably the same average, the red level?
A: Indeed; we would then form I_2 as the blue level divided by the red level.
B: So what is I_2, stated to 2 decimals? 1.00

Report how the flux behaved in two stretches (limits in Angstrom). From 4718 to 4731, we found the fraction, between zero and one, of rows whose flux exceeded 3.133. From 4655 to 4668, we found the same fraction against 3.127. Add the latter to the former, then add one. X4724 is 2.2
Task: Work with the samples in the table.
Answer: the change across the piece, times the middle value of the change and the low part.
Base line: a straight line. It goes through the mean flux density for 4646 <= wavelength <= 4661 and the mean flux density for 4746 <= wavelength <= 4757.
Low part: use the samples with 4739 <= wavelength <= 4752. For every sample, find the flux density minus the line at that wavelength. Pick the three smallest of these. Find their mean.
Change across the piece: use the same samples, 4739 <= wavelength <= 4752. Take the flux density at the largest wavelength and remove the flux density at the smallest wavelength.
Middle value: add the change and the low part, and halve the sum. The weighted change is 0.0008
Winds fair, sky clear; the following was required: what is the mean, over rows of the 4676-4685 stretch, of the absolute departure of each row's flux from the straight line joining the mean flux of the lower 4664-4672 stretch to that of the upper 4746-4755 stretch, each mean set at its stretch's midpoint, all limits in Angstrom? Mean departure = 0.059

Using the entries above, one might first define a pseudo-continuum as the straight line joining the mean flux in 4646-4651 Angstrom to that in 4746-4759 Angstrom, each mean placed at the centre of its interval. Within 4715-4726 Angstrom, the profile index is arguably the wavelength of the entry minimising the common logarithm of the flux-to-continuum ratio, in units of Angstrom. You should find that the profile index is 4716.42 Angstrom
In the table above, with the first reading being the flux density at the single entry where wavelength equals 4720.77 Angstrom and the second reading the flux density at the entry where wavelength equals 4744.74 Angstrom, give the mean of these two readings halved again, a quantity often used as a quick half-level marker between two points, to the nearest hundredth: 1.58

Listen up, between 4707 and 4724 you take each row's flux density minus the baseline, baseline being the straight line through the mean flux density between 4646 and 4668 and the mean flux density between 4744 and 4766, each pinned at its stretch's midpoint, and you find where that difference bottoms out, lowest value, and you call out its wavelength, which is 4709.91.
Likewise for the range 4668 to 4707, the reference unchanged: 4705.57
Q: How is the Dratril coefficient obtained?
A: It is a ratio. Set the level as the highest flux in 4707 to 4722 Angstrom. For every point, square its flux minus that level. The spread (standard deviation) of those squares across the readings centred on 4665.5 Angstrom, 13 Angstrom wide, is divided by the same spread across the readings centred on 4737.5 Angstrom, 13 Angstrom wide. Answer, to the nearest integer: 3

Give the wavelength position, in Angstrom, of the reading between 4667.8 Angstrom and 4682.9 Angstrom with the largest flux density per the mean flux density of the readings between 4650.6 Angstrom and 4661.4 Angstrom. 4681.80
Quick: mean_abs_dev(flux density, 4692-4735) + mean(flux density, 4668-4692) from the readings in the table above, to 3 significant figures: 3.18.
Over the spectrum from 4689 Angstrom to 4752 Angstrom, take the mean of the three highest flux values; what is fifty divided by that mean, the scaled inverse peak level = 15.56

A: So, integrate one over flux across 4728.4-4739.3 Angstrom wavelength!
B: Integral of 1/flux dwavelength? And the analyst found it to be 3.47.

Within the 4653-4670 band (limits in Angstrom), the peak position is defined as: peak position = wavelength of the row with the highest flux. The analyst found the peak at 4662.43 Angstrom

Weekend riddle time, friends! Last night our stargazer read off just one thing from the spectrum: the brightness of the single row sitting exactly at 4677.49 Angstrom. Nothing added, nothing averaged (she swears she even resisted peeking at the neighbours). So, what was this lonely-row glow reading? 3.154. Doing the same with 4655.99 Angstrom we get 3.072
